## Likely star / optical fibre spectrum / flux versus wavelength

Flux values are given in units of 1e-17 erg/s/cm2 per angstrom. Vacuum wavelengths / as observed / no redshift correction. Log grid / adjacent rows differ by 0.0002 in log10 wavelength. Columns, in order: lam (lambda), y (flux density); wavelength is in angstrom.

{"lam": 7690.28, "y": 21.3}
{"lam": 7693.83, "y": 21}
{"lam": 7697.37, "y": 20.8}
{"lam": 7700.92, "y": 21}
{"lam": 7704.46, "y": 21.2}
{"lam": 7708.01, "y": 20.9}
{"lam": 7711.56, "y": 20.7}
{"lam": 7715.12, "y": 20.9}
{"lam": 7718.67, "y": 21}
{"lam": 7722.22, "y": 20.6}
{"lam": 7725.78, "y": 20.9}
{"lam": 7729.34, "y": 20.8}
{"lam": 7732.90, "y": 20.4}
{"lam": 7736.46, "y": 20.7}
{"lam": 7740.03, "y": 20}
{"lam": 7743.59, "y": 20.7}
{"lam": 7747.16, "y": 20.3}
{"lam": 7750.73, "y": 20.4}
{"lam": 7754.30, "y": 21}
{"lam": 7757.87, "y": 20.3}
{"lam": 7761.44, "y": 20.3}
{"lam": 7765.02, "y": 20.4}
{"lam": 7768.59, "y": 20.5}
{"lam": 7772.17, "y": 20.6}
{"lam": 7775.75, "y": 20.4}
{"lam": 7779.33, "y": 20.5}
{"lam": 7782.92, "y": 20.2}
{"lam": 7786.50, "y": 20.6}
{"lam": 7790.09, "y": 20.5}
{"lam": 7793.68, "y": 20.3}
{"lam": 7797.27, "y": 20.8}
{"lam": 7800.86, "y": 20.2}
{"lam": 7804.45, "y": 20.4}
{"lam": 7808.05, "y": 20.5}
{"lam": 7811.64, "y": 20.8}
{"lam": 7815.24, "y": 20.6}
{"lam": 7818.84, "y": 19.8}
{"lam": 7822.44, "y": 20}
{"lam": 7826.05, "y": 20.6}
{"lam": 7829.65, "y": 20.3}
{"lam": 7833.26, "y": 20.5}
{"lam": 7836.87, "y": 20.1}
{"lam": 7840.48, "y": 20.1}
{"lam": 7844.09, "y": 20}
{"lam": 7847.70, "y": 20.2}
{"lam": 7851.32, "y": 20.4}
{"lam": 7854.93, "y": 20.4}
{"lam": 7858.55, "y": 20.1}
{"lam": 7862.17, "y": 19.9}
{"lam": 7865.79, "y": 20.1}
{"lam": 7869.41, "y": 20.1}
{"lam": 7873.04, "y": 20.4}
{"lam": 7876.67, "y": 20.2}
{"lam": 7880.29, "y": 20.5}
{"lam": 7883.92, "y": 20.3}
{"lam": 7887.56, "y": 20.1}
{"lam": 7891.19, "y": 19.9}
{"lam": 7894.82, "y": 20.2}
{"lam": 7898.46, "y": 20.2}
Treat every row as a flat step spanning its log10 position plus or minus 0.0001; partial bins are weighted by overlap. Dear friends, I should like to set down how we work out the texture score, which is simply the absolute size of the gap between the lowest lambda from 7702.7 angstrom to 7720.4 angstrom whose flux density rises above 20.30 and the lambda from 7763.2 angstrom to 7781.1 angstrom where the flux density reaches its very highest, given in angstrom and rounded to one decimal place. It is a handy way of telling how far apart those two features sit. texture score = 67.7 angstrom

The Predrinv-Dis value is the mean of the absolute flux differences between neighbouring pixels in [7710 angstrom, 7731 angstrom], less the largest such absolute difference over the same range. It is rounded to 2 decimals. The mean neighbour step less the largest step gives -0.18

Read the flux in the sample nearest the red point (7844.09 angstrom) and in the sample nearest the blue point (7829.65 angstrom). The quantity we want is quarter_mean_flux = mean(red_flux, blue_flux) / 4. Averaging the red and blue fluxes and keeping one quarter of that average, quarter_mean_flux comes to 5.04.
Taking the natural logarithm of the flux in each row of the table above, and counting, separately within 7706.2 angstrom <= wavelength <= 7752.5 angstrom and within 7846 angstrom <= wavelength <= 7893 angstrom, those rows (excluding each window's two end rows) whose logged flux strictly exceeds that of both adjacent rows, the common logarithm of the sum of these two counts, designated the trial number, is 0.78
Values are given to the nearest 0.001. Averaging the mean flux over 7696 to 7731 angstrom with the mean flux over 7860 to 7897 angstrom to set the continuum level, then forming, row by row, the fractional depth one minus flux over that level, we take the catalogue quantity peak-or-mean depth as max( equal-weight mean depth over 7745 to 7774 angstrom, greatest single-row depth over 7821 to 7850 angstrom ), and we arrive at 0.026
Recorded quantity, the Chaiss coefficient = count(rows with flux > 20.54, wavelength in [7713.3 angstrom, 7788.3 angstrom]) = 10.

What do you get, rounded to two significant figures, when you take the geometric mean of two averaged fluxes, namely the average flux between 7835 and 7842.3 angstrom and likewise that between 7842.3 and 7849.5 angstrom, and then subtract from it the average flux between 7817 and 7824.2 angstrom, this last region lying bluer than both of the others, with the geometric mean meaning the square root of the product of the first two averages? 0.20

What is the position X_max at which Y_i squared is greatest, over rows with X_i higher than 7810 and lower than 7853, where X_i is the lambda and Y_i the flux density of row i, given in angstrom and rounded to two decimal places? 7811.64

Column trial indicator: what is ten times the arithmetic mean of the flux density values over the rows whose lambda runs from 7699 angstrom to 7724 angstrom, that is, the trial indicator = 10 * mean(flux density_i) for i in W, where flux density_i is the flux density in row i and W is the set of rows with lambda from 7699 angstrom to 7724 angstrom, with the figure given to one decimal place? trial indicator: 209.0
